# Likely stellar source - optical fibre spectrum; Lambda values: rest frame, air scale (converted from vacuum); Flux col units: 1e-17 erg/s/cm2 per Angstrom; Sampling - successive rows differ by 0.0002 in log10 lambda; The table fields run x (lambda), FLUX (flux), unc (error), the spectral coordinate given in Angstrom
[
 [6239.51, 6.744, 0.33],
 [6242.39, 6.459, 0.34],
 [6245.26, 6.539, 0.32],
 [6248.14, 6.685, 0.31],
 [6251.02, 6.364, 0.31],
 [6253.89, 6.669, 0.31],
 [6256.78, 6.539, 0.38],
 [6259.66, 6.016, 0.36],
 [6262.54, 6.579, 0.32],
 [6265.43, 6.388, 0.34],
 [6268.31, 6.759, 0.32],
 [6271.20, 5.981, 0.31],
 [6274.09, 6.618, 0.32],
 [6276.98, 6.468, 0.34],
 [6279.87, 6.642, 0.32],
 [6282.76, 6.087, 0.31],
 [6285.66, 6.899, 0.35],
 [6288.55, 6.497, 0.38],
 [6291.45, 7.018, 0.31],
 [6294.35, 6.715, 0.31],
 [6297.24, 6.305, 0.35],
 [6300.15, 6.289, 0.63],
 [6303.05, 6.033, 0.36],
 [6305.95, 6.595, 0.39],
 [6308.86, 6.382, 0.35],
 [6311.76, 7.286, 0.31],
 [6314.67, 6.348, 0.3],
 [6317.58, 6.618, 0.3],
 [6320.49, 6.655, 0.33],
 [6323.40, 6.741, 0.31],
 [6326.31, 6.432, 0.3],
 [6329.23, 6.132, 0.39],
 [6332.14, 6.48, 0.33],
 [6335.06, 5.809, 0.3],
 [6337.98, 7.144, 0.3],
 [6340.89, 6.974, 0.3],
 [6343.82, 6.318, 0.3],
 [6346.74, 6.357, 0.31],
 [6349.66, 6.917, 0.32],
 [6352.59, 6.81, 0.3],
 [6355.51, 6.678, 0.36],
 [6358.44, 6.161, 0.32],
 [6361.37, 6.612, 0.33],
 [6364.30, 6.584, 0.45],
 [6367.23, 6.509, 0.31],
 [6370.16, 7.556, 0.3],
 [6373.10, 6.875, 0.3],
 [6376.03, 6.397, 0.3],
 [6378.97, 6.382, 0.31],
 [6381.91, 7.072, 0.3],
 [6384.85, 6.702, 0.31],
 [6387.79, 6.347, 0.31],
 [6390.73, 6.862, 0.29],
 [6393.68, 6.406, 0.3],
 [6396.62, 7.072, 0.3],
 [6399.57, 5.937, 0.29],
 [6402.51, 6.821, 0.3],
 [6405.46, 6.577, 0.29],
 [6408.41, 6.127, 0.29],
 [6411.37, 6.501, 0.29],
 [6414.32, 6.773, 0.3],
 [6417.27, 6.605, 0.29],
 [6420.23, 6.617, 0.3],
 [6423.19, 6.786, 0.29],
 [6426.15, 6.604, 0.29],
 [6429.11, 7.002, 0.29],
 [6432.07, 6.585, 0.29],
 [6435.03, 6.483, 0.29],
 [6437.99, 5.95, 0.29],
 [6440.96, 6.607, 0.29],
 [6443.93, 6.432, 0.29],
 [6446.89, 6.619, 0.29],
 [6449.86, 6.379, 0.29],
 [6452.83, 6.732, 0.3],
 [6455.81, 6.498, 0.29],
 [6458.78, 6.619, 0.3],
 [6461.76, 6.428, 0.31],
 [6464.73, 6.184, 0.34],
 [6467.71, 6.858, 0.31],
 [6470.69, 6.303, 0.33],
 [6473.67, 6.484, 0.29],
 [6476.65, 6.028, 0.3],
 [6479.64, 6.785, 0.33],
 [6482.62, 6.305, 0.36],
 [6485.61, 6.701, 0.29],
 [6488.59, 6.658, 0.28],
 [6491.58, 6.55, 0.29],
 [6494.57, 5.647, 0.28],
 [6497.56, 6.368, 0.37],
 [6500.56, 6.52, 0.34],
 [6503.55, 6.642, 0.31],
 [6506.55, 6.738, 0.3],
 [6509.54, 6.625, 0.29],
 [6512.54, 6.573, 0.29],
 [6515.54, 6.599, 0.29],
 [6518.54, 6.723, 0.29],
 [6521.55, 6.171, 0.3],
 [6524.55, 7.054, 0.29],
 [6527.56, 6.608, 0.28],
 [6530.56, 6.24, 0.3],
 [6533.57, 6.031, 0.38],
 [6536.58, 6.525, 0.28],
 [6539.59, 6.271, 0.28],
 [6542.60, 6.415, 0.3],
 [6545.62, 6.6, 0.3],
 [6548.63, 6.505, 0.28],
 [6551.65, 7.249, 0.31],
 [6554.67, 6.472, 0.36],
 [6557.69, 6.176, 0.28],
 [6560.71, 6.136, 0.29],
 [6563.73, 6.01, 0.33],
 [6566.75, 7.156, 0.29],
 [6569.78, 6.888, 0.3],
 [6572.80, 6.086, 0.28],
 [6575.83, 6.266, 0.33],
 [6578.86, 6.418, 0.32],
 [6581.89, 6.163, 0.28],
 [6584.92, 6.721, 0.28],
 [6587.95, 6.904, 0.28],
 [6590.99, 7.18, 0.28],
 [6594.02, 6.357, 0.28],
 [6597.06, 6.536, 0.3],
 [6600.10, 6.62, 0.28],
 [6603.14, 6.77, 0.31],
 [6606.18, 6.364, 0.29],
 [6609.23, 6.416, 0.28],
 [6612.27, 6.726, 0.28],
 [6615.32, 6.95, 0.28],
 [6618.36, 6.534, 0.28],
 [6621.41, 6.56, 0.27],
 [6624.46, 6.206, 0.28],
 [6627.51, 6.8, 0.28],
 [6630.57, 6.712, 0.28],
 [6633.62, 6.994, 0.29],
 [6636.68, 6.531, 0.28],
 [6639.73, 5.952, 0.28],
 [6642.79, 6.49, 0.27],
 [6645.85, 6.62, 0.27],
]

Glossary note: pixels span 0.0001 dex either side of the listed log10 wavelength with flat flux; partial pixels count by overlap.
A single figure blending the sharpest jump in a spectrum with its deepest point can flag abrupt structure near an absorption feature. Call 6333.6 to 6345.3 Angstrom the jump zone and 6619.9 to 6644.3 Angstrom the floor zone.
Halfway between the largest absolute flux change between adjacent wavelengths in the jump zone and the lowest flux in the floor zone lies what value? 3.64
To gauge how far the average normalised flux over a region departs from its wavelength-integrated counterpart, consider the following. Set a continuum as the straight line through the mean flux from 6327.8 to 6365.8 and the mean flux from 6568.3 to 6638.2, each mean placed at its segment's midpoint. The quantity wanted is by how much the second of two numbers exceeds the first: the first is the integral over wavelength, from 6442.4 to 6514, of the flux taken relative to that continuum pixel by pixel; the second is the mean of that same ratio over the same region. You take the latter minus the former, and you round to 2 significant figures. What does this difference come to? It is -70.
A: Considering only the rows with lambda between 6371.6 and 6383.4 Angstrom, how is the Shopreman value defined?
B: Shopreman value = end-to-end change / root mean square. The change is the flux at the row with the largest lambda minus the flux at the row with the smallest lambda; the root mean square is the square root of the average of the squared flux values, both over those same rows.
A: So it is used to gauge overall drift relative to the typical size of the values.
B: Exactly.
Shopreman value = 0.03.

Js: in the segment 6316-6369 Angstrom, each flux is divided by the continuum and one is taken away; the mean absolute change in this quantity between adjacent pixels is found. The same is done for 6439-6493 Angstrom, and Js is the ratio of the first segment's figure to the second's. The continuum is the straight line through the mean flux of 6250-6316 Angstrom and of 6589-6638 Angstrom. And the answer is 1.09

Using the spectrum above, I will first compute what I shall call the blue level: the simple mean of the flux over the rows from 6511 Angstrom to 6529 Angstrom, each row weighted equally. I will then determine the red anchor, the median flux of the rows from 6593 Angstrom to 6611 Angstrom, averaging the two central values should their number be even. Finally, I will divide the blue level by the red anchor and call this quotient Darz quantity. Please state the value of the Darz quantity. 1.02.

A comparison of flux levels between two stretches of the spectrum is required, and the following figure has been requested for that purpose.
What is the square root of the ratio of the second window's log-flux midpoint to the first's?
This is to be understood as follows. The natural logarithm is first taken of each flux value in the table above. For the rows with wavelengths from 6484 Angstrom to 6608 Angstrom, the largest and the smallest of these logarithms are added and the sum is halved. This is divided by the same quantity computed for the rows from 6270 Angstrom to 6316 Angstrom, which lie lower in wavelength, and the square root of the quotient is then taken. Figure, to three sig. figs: 0.992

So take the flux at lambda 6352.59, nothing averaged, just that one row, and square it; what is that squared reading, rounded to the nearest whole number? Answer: 46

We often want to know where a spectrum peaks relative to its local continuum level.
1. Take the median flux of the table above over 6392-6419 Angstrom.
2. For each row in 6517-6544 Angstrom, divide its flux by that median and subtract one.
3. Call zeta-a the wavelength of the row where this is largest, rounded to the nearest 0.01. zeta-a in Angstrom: 6524.55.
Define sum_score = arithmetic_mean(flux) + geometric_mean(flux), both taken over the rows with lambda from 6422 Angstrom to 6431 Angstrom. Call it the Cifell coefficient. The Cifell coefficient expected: 13.6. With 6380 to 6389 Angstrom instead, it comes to 13.4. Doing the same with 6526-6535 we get 12.6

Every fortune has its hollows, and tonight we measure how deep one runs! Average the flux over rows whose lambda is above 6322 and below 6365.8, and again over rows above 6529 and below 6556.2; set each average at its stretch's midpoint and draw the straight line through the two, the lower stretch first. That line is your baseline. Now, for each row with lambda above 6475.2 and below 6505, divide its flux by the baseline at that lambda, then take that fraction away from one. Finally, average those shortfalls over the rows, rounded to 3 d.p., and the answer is 0.012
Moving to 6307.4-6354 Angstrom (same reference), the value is -0.006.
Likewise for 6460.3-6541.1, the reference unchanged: 0.004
